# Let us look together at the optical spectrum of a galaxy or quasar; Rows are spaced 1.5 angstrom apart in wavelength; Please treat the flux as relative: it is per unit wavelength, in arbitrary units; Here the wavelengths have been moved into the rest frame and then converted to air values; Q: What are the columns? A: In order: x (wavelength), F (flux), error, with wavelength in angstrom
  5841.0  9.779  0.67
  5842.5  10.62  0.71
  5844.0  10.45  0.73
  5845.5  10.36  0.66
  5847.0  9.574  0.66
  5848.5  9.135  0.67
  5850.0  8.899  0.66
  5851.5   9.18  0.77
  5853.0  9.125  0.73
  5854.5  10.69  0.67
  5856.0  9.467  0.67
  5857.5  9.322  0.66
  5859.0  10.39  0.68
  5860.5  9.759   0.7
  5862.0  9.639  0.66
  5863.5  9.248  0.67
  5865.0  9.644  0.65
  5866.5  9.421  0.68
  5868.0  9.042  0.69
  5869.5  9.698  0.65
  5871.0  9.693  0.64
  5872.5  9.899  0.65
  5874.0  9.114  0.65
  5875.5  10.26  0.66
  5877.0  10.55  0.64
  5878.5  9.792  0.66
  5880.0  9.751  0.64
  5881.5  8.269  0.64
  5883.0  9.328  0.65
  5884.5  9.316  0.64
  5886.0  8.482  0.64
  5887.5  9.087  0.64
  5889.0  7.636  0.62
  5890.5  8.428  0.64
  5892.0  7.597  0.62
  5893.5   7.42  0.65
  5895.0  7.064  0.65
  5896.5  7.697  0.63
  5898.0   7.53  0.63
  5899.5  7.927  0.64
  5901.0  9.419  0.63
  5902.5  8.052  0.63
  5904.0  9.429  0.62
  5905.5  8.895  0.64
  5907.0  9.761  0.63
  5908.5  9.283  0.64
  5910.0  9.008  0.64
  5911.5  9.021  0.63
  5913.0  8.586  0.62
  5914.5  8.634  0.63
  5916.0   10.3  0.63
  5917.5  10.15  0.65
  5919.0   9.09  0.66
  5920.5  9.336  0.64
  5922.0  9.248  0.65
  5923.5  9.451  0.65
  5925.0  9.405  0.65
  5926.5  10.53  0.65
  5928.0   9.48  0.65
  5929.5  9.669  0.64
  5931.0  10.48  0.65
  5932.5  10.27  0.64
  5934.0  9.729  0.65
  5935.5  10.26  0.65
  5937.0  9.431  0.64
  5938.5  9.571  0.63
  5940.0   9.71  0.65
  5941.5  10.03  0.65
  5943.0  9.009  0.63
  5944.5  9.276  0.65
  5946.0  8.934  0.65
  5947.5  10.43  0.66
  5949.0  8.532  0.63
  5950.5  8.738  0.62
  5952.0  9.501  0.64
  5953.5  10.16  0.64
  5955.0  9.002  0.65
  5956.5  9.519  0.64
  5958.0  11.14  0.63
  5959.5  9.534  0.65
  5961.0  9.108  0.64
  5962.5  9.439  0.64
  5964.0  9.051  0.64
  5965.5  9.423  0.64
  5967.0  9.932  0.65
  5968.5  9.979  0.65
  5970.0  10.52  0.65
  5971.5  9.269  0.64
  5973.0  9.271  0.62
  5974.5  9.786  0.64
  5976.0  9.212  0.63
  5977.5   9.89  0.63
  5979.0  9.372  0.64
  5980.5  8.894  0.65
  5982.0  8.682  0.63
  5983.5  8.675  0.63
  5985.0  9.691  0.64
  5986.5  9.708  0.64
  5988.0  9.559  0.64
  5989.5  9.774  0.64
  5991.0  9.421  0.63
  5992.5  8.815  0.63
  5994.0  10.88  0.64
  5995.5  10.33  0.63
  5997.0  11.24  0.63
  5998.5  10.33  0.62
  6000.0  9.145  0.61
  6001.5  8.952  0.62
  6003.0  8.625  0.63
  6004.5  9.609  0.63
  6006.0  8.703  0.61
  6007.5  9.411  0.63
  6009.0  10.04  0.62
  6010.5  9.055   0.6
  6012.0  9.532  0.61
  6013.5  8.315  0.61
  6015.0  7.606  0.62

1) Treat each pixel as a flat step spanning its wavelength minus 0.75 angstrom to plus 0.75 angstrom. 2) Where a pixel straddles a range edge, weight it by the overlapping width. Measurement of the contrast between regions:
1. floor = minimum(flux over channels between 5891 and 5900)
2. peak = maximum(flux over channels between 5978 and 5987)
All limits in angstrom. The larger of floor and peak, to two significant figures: 9.7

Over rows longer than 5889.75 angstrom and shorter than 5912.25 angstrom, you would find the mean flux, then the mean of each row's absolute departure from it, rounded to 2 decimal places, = 0.77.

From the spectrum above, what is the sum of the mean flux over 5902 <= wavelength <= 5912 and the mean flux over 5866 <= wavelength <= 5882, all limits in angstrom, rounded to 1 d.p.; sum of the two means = 18.7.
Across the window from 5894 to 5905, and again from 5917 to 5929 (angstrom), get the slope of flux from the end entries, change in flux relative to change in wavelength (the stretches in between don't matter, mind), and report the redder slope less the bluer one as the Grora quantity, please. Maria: -0.33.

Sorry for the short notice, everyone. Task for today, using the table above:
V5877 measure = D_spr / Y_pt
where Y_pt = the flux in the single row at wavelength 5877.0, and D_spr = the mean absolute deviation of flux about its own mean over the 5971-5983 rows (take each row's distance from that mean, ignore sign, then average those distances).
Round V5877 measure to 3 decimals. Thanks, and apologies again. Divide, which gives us 0.027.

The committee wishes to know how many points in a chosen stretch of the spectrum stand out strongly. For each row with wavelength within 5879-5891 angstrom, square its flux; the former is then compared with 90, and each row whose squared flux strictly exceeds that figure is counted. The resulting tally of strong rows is 1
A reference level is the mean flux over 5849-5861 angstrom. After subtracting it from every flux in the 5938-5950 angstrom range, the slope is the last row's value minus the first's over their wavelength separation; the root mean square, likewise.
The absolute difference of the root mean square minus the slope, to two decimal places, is 0.70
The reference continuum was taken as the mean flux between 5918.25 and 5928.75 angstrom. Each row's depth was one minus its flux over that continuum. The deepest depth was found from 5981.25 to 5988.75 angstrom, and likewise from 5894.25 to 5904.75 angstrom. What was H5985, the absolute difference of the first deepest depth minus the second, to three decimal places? 0.169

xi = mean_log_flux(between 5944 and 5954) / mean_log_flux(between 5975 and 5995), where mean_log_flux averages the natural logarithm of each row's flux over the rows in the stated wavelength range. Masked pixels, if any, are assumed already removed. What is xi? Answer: 1.00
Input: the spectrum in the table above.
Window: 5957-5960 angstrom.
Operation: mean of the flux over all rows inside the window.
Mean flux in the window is 10.34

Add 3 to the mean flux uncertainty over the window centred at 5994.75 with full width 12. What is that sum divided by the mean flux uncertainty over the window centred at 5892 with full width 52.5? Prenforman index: 5.66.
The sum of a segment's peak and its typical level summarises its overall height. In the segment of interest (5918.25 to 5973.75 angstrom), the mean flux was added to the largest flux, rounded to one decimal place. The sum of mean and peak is 20.7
